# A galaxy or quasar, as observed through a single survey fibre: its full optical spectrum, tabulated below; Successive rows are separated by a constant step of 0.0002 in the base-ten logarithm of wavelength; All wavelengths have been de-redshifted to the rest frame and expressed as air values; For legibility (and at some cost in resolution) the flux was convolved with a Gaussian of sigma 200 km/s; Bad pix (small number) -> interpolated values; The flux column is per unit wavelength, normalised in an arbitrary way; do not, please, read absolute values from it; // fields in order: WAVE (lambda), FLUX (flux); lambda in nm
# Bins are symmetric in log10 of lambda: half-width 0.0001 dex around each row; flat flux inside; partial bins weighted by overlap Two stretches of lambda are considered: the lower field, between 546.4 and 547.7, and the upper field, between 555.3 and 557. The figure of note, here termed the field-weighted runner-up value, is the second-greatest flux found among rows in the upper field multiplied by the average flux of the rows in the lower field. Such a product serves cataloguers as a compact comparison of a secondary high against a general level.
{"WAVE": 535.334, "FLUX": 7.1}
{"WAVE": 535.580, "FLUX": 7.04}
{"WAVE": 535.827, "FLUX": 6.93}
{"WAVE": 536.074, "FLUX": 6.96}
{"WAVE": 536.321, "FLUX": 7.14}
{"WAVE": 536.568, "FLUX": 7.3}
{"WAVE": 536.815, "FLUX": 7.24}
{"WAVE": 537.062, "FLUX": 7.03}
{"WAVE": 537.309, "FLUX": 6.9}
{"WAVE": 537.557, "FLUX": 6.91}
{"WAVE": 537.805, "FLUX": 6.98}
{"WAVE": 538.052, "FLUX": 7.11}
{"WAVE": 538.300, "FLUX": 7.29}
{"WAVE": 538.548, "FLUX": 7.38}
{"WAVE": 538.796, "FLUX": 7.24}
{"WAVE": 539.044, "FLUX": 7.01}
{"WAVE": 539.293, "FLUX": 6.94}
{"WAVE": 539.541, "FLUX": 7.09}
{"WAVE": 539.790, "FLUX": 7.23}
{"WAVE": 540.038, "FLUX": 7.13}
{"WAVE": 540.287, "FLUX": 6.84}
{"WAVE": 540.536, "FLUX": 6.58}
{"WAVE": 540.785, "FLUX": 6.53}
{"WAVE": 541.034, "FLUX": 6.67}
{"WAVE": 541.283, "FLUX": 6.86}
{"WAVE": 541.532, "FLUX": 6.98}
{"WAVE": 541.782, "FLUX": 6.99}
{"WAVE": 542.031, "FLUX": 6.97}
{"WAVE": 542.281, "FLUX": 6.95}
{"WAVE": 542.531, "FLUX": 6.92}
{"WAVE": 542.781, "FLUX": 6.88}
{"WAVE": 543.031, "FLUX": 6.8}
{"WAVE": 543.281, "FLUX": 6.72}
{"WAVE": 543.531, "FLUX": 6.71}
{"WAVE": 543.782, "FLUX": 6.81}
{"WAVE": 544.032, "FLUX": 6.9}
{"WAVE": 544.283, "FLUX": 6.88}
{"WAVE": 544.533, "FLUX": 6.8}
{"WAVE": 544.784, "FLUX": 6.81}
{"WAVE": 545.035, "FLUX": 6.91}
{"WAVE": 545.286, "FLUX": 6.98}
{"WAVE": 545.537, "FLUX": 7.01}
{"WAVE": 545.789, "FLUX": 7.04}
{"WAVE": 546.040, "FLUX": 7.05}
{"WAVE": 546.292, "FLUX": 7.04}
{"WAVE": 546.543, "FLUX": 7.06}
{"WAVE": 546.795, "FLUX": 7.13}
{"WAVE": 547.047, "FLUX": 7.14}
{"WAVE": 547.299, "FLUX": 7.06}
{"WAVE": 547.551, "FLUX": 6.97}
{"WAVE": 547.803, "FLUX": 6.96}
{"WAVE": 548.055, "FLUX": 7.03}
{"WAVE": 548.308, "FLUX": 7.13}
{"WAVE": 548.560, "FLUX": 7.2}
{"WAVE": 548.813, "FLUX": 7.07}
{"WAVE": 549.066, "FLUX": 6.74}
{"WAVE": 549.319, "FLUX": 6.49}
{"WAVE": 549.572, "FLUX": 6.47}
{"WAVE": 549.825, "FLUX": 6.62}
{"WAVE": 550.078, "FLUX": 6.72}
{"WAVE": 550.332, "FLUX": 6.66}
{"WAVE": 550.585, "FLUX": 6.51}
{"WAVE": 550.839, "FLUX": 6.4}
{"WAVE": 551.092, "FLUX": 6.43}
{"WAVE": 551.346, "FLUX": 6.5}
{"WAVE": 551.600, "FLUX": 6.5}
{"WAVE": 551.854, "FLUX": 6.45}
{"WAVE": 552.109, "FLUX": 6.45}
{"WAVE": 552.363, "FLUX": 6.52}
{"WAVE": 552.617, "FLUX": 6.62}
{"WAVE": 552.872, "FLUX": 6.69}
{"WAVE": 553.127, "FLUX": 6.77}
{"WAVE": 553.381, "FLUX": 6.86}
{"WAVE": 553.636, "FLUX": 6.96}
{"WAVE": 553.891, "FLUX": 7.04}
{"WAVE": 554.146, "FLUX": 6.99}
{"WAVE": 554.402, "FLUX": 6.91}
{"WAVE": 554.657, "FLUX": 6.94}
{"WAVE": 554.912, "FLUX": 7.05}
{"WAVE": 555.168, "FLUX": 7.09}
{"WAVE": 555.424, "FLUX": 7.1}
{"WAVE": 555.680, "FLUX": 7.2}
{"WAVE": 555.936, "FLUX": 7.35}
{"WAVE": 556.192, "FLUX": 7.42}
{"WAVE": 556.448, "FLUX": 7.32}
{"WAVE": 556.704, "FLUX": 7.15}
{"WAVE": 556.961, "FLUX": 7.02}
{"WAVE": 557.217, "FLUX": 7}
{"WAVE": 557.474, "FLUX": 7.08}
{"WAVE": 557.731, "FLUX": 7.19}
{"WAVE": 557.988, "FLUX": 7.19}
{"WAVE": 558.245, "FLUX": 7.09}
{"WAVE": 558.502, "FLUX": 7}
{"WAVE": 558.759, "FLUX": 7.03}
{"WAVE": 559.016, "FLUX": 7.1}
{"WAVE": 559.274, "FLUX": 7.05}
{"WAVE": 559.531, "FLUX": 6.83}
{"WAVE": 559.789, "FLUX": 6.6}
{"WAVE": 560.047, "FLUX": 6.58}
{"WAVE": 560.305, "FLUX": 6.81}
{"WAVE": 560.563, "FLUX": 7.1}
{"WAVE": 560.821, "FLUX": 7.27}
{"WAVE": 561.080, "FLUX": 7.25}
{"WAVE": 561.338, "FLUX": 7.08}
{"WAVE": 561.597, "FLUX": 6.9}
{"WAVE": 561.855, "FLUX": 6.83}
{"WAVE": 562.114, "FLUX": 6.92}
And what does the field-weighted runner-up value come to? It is 52.0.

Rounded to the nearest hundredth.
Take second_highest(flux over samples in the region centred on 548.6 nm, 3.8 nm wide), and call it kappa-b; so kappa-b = 7.14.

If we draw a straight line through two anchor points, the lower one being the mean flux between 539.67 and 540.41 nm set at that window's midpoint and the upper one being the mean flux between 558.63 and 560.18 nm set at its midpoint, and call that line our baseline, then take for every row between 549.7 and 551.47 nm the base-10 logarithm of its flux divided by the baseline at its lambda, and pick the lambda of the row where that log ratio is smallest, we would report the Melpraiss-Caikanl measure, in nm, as 550.839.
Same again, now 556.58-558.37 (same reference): 557.217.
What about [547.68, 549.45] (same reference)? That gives 549.319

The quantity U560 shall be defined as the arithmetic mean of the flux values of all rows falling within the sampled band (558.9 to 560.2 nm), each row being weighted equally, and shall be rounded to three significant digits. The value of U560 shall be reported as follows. 6.83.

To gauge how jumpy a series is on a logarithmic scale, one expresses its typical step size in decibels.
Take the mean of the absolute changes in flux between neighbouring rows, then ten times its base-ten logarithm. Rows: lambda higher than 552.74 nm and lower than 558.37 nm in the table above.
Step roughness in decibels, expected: -10.9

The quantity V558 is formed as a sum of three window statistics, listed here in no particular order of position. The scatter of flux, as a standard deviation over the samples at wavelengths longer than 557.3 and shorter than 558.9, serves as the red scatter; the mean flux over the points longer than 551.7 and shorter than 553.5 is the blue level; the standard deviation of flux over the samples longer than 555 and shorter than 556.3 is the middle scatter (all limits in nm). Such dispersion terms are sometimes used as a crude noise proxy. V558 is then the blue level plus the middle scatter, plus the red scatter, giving 6.8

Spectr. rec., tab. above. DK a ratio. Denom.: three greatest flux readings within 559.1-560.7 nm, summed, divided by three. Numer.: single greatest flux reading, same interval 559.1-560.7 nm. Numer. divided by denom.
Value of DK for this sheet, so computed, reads 1.015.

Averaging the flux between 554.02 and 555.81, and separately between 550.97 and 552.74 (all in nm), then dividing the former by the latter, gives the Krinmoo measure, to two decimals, 1.08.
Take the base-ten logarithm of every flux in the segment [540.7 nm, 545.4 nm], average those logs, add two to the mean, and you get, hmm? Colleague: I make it 2.84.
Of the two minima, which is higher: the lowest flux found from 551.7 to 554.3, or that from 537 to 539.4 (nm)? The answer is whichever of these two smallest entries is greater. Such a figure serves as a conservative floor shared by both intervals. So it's 6.90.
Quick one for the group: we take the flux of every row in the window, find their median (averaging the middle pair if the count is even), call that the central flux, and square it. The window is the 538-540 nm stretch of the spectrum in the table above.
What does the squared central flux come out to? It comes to 51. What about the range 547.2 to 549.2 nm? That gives 50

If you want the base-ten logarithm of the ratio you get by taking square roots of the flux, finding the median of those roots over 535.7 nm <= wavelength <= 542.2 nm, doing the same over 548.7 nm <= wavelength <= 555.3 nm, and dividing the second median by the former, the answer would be -0.010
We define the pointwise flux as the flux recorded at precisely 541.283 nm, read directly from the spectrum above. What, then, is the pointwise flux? 6.86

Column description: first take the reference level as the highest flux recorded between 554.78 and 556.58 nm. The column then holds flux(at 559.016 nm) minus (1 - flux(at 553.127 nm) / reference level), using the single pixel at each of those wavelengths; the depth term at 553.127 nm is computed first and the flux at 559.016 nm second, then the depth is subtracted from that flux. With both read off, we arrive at 7.01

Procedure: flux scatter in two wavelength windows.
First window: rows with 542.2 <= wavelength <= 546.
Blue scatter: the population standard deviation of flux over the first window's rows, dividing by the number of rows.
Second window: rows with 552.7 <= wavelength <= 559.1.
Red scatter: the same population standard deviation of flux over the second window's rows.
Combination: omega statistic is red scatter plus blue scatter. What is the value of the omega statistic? 0.259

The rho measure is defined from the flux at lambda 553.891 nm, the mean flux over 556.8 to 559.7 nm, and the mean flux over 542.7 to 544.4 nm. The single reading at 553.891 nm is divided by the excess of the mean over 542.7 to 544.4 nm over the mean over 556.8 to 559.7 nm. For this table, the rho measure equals -30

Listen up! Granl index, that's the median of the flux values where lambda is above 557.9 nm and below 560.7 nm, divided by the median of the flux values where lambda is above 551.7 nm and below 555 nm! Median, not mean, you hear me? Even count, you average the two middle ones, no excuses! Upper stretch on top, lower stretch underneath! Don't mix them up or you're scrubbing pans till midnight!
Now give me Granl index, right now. 1.025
